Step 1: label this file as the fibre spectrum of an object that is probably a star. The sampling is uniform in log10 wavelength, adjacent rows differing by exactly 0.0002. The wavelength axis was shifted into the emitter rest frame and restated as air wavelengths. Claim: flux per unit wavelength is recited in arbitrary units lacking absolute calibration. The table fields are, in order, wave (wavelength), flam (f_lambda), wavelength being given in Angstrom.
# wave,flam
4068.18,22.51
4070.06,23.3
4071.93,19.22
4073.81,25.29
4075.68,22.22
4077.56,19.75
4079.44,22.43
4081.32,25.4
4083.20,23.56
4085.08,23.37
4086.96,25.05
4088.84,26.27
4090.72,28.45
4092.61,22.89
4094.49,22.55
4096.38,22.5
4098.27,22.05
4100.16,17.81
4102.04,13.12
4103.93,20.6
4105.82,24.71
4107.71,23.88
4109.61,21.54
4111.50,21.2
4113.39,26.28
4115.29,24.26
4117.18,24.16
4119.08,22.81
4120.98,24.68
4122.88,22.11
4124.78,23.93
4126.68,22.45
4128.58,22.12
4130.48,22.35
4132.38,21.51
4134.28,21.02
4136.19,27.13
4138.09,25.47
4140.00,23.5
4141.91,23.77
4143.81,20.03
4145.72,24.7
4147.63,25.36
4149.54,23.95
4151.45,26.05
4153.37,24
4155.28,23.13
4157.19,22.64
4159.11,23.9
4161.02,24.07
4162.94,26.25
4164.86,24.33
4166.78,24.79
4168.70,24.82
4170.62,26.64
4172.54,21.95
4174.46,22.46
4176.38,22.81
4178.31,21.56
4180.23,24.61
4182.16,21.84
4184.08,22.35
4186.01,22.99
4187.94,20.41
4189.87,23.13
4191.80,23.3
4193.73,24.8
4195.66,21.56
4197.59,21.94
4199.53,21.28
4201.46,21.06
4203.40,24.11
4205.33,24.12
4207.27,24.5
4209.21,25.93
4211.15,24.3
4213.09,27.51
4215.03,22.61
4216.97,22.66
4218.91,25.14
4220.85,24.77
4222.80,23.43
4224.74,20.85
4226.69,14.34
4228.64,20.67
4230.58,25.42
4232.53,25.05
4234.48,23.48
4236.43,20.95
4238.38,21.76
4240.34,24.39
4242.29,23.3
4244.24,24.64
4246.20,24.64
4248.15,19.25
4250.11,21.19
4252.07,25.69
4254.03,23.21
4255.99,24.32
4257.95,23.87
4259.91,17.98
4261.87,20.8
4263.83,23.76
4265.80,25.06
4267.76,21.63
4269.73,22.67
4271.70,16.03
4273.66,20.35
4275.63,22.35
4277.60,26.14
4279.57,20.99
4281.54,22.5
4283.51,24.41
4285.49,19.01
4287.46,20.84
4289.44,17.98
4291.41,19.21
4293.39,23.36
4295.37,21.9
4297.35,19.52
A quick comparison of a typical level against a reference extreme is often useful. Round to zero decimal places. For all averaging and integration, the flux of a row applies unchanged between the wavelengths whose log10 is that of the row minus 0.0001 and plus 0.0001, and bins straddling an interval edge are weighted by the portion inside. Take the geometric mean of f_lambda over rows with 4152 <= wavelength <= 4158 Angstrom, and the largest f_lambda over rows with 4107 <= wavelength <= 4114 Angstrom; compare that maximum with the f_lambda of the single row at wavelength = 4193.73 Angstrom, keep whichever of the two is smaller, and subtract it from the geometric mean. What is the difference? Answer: -2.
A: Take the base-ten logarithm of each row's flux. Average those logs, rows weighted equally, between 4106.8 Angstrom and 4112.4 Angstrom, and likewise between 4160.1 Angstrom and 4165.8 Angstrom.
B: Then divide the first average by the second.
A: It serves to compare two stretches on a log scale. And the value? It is 0.96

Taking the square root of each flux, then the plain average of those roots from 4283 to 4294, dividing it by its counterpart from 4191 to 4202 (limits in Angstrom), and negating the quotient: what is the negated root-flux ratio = -0.96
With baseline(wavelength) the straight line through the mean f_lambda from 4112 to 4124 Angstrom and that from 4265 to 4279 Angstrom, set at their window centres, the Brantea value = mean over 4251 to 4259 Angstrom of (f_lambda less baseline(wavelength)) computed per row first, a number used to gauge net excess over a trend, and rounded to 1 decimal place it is 2.0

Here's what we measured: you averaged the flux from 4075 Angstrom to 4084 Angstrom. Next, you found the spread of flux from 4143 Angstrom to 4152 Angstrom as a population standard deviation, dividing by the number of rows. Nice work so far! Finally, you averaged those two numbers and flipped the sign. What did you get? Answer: -12.4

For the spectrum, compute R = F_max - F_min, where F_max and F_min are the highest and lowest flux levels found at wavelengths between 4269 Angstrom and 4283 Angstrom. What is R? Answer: 10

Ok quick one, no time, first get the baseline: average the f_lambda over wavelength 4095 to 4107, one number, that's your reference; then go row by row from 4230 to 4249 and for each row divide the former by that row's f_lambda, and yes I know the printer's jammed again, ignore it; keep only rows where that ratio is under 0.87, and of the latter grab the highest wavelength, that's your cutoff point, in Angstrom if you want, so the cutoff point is 4246.20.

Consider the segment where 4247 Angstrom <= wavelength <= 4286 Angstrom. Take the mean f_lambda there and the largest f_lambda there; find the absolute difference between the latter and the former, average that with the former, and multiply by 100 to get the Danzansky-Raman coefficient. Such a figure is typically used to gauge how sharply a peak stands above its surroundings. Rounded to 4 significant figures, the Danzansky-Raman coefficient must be 1307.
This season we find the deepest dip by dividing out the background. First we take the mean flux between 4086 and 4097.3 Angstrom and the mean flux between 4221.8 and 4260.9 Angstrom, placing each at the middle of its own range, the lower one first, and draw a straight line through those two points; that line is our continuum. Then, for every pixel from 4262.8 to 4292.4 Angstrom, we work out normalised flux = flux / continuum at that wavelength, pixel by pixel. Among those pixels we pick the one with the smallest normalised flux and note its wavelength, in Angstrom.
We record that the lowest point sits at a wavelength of 4271.70 Angstrom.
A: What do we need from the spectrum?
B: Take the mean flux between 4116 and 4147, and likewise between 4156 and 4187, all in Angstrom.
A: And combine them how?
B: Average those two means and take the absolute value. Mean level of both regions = 23.4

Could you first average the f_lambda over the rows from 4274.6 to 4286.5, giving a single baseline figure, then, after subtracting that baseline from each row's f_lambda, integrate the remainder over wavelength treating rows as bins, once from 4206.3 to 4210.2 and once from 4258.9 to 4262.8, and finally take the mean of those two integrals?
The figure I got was -1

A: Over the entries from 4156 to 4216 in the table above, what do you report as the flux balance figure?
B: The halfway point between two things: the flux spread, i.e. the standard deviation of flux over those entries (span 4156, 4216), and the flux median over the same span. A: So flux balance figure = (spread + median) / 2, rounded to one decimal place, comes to 12.5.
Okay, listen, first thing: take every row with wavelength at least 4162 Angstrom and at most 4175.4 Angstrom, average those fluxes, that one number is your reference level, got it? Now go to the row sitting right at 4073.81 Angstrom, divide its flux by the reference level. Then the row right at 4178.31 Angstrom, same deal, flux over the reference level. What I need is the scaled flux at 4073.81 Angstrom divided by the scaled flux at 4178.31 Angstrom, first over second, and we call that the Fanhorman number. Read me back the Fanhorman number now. 1.17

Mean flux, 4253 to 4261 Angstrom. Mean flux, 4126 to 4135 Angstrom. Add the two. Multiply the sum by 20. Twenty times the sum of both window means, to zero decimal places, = 885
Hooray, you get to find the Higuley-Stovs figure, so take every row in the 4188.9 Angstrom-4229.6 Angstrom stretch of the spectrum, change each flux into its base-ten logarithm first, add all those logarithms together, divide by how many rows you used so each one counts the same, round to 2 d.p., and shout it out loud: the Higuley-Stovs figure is 1.36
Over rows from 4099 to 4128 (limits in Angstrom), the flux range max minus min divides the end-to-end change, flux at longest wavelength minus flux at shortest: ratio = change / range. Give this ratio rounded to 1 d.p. 0.4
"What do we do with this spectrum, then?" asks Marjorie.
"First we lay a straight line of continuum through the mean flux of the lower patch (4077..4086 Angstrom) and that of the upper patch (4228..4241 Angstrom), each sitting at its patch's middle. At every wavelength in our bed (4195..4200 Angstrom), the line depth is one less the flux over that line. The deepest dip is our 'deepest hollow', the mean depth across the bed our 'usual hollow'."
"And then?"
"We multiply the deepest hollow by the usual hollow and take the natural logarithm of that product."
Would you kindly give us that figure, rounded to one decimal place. -5.3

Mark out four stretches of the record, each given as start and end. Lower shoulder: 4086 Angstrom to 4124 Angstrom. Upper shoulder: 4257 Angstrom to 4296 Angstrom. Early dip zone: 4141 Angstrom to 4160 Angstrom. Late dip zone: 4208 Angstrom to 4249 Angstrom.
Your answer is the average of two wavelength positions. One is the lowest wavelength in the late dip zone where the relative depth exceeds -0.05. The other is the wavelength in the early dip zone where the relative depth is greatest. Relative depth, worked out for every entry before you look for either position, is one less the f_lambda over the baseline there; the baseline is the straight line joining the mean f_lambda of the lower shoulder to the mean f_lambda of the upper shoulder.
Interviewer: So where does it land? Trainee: 4179.4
